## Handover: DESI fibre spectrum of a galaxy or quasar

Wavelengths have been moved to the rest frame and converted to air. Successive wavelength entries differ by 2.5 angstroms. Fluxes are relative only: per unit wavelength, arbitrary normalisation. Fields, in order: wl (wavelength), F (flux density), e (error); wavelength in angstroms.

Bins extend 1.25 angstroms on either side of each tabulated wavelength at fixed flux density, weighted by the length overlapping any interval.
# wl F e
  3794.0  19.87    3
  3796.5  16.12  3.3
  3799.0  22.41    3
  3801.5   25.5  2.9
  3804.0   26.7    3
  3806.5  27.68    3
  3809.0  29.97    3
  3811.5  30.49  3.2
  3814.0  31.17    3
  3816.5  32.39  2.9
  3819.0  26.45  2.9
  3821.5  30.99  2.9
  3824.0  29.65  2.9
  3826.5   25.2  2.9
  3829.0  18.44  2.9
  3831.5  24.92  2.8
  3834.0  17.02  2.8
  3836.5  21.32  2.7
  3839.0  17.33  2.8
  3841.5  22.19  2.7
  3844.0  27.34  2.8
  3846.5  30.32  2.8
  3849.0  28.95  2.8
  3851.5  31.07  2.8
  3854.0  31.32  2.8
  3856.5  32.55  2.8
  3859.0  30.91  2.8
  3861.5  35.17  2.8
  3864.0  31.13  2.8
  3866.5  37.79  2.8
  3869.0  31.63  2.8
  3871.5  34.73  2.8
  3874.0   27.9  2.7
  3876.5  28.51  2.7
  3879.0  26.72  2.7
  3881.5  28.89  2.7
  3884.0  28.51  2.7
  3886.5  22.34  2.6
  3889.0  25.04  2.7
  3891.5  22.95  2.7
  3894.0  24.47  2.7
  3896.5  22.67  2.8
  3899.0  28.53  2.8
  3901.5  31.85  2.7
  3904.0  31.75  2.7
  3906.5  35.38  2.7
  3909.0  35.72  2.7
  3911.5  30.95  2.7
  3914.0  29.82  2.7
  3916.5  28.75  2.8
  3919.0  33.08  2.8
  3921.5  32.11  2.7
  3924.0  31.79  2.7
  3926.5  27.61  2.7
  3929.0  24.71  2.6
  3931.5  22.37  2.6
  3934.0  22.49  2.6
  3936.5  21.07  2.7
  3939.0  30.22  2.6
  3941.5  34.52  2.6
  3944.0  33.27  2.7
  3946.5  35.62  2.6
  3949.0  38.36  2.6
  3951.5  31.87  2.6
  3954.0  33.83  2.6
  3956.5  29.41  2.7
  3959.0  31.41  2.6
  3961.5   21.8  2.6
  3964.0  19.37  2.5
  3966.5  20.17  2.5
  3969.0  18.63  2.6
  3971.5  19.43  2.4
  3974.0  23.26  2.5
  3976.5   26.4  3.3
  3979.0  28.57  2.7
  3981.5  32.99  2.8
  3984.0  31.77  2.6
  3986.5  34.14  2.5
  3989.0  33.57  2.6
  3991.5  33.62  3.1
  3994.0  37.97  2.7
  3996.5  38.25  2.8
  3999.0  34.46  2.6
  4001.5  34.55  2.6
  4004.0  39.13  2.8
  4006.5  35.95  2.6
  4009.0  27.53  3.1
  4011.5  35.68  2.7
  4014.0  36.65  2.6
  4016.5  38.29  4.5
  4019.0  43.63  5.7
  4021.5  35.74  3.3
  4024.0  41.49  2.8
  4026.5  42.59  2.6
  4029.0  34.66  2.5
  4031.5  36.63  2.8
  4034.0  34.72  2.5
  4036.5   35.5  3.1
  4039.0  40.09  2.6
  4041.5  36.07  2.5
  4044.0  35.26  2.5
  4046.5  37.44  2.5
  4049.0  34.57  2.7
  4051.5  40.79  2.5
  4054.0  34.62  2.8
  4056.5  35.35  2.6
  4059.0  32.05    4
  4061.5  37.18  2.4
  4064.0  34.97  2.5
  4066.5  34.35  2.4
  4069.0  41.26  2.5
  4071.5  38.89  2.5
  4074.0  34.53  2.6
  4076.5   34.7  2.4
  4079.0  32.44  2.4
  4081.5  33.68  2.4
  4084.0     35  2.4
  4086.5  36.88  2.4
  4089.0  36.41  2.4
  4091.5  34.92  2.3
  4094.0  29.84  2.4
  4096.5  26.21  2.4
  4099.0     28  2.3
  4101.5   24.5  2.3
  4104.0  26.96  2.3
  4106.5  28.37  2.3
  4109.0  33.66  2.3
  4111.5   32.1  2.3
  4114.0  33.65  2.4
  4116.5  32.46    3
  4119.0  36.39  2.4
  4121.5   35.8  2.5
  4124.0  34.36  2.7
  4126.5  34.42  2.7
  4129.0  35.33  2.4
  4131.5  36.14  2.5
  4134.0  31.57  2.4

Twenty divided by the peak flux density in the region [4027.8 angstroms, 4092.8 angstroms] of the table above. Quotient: 0.485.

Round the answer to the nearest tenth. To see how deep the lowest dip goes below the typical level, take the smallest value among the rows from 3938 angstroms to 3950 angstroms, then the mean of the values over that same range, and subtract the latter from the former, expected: -4.2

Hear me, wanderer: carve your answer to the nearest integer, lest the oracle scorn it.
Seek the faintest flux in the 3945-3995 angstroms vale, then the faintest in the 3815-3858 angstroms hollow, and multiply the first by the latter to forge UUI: 317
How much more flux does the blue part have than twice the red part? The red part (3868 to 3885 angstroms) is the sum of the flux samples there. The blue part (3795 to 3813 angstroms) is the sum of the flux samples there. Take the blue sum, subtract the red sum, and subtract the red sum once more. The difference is -235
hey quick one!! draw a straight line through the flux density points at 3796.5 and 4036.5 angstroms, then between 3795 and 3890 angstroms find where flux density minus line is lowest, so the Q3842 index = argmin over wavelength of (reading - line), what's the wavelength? 3839.0 angstroms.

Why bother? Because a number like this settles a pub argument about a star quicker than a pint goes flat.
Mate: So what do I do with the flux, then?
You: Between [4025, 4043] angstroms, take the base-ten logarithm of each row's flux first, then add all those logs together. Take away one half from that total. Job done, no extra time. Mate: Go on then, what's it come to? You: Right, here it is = 10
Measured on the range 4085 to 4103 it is 10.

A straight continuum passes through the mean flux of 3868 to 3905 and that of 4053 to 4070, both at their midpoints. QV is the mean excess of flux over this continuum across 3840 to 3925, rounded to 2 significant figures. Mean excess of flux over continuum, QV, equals 2.2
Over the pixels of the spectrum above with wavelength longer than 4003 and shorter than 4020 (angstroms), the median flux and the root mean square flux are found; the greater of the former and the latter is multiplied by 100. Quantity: 3697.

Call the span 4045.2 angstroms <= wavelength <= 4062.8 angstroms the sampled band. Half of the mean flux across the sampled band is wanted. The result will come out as 18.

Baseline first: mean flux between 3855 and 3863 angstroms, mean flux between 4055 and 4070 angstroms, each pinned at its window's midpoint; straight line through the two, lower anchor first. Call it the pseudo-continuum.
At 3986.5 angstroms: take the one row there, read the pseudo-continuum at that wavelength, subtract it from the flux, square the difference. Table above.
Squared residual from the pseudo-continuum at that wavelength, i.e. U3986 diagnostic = 0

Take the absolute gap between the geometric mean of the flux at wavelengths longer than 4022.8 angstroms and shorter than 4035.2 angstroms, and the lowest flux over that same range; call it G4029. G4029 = 3.2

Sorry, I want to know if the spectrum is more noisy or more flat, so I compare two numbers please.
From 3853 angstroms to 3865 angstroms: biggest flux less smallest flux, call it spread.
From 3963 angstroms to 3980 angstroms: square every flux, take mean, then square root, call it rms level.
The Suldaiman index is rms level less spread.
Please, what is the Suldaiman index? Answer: 18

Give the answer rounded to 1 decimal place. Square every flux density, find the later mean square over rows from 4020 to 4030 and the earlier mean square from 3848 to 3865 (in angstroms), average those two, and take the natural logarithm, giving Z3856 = 7.1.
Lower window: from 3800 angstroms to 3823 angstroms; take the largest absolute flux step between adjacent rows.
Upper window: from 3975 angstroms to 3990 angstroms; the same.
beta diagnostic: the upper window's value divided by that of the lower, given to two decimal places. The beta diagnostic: 0.74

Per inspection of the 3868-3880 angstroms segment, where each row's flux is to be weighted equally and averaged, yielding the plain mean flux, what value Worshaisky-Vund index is 30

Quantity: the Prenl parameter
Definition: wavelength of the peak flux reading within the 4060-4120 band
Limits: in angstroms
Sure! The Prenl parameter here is 4069.0 angstroms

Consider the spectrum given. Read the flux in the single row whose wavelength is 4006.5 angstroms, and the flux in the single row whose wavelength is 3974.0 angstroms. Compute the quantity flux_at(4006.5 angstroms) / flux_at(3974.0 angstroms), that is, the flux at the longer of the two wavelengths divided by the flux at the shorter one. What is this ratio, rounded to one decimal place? 1.5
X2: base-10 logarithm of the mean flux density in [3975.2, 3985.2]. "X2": 1.48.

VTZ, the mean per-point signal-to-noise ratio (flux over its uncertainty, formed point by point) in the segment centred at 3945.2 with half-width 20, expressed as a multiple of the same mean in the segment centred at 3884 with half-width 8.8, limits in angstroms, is 1.1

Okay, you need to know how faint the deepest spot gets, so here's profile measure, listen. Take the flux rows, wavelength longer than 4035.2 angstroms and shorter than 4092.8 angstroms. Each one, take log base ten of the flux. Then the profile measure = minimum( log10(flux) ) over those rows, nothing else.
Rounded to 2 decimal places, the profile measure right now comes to 1.51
